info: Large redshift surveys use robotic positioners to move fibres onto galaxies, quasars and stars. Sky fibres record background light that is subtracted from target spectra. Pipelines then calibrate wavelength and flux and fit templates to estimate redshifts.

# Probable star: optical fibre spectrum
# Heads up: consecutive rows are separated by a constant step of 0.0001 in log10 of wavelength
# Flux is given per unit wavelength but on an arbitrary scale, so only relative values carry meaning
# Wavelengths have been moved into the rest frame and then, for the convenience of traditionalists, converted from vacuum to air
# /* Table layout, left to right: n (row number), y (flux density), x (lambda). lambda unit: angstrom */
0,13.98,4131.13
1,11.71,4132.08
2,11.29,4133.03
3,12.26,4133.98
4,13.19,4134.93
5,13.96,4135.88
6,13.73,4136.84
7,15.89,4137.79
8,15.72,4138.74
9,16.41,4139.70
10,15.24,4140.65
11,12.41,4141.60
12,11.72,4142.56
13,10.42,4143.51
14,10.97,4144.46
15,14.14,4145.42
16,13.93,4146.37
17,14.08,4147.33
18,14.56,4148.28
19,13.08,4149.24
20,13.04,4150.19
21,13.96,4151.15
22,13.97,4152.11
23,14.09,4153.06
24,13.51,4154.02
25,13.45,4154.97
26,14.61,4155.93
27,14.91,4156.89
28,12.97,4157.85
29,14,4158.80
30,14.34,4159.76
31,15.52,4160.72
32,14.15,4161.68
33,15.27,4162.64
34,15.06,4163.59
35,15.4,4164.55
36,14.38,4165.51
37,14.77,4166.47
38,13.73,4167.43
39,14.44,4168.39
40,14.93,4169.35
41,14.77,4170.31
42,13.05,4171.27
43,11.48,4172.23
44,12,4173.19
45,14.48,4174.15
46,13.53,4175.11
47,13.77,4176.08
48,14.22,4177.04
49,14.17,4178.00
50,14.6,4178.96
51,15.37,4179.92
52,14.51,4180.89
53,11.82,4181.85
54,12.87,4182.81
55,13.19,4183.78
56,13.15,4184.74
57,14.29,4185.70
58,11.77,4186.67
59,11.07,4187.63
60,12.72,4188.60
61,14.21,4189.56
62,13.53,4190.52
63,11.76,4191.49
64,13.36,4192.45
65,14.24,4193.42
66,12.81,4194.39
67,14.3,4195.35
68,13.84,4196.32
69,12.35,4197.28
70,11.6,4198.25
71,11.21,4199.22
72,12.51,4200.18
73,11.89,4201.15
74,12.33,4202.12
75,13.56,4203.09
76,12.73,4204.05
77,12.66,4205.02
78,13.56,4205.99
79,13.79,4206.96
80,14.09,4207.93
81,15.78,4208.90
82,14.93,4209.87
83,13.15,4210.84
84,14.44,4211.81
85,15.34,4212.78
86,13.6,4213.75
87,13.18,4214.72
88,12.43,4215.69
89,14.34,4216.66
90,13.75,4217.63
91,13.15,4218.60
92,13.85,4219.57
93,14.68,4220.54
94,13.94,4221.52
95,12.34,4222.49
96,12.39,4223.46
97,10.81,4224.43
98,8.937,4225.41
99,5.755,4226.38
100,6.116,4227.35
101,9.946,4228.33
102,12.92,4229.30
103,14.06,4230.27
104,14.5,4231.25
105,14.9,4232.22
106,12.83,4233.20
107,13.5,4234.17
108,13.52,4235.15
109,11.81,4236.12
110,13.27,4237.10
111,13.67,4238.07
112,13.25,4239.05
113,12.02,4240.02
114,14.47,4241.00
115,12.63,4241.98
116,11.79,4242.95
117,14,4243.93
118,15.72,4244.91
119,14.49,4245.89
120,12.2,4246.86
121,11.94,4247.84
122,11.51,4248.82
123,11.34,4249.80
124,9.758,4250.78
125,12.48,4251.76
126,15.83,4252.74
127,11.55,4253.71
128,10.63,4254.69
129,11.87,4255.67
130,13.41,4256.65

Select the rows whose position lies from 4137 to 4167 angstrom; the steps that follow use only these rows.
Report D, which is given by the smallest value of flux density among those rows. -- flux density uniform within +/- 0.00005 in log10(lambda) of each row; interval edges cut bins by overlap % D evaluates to 10.42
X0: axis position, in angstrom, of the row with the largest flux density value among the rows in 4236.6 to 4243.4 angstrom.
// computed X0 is 4241.00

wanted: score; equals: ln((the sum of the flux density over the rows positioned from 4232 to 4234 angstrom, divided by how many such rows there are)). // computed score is 2.63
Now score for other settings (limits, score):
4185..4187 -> 2.57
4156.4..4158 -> 2.63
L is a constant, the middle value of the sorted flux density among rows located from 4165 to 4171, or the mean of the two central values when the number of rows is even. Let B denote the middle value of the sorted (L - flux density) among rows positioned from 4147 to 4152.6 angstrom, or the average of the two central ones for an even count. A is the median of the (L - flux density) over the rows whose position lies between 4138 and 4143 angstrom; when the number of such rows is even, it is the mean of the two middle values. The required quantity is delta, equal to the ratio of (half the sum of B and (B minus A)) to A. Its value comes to -1.5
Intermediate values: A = -0.6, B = 0.6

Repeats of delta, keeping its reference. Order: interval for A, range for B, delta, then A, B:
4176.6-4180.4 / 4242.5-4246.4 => 1.3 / 0.2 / 0.4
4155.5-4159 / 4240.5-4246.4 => 0.7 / 0.3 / 0.4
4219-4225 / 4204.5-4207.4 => 0.2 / 1.5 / 1.0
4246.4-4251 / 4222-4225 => 0.2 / 3.1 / 2.3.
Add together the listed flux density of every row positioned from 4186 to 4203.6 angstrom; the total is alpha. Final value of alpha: 229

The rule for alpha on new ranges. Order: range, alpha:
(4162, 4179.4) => 254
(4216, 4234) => 219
